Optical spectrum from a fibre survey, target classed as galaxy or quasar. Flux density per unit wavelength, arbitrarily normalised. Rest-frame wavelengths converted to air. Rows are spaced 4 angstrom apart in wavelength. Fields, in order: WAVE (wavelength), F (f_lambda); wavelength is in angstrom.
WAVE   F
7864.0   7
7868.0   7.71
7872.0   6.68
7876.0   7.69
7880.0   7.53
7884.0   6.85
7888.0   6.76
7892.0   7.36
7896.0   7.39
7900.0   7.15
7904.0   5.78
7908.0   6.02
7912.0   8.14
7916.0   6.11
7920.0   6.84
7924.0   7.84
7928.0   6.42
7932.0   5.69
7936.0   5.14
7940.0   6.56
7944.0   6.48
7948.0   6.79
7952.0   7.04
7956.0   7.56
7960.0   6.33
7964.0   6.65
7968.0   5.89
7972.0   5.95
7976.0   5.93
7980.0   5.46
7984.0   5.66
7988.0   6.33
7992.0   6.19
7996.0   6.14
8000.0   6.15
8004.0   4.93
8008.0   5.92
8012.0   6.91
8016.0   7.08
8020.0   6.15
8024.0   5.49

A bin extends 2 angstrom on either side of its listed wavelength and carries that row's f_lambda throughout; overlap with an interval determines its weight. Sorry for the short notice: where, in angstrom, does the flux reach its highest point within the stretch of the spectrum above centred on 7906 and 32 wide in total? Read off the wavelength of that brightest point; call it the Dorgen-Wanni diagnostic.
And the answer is 7912.0 angstrom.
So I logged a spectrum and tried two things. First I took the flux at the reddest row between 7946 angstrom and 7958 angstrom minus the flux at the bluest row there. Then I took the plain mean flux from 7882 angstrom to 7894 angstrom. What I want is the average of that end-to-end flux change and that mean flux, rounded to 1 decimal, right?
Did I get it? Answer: 3.9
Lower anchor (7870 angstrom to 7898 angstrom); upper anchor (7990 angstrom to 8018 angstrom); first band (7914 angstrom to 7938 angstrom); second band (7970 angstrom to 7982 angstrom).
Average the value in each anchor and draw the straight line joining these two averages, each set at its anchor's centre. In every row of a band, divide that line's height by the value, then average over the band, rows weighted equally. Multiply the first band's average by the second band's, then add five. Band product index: 6.22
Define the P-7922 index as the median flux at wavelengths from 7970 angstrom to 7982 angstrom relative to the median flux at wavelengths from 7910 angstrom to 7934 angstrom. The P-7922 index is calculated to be 0.89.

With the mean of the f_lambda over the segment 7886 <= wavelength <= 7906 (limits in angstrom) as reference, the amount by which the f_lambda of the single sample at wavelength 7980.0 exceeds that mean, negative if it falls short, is -1.4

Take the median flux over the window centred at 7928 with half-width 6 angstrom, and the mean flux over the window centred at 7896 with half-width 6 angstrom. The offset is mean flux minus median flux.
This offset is 0.9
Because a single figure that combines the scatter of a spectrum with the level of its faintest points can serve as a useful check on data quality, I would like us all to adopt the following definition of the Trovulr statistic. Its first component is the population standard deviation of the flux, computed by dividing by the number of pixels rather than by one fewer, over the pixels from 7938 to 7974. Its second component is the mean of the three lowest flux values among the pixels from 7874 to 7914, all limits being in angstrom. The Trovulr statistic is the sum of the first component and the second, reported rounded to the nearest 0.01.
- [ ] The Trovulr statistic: 6.68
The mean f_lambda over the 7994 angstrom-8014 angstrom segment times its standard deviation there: 4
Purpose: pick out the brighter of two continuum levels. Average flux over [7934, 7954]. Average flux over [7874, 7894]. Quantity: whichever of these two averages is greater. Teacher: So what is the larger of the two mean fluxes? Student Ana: 7.2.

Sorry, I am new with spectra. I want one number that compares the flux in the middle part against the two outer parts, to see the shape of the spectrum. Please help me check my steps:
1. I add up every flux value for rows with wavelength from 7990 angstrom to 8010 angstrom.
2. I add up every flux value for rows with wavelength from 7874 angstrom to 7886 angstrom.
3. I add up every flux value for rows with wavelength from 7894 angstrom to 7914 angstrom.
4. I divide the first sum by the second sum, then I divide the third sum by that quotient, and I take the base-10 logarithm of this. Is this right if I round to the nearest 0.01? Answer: 1.41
